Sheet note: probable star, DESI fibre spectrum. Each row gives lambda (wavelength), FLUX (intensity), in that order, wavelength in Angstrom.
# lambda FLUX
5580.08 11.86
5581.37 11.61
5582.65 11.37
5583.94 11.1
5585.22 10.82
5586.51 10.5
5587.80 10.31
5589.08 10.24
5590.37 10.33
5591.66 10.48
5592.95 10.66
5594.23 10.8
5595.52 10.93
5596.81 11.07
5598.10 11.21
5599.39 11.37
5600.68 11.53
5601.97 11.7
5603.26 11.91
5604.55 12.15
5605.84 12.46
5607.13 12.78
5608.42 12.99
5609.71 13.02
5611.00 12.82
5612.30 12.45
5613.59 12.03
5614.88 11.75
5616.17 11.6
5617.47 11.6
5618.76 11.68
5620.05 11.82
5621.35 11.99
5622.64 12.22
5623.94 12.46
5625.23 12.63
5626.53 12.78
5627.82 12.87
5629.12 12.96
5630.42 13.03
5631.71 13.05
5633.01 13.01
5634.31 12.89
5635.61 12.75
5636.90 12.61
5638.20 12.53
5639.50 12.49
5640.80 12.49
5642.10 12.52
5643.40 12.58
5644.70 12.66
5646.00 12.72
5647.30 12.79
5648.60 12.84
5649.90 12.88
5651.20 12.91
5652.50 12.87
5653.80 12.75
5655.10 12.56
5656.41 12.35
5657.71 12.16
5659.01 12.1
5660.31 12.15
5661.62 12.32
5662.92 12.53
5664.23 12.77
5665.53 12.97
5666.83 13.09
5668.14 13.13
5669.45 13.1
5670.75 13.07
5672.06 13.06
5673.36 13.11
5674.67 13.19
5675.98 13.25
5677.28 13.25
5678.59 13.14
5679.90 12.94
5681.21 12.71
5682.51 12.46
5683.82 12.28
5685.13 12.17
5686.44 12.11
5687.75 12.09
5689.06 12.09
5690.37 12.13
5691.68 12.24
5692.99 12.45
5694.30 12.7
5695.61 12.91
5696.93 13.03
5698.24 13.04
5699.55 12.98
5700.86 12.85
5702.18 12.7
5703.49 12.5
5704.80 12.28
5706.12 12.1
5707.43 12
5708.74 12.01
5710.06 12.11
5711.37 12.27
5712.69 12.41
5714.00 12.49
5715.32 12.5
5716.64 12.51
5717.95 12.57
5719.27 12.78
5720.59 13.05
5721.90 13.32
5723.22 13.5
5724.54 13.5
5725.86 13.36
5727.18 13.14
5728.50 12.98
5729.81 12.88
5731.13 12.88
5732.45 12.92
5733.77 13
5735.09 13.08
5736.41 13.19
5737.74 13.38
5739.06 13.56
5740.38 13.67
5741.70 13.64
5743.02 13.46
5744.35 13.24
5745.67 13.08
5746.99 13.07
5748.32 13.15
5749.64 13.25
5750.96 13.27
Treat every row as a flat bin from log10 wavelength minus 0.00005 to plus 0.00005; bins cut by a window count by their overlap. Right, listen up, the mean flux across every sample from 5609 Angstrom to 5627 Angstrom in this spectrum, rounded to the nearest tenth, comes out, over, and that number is 12.2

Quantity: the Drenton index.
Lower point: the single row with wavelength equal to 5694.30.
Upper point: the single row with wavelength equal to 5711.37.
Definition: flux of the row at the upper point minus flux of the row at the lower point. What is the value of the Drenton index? -0.43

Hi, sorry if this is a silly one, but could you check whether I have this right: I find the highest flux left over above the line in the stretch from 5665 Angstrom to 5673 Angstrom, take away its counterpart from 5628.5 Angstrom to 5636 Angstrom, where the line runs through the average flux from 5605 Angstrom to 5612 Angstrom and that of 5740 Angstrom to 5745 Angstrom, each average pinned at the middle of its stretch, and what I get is -0.11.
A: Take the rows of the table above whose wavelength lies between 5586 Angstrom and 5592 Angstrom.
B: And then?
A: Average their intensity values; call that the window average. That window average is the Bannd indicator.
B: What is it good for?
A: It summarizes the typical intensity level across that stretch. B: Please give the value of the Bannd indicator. 10.4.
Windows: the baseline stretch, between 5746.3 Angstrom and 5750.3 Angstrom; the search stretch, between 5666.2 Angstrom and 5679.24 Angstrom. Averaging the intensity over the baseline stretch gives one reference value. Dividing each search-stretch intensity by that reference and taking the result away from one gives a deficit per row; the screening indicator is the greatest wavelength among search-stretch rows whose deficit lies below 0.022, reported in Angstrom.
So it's 5678.59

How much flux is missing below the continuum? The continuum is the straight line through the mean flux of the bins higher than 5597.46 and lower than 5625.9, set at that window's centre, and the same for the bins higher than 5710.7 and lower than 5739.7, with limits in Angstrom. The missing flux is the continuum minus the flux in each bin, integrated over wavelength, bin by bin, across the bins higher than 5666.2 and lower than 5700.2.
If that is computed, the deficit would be -4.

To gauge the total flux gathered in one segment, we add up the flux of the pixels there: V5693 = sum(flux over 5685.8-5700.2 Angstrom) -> 138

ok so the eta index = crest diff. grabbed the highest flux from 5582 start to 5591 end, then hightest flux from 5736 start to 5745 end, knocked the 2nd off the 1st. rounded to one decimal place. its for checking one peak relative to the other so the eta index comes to -2.3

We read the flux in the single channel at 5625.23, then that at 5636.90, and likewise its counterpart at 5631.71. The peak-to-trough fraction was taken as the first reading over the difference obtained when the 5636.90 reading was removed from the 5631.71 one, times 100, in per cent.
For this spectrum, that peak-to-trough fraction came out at 2870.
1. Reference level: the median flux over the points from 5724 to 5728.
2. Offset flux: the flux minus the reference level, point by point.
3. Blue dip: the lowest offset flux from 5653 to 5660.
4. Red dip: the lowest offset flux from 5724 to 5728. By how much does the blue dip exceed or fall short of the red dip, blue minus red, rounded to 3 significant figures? -1.04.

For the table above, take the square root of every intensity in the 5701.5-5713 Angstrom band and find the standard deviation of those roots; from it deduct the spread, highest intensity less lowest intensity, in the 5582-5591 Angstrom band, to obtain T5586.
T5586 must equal -1.1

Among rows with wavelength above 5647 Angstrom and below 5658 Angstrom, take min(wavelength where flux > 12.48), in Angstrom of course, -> 5647.30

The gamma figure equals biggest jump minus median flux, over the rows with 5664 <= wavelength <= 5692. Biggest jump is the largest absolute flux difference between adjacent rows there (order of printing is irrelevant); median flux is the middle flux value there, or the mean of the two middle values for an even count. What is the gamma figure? -12.7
